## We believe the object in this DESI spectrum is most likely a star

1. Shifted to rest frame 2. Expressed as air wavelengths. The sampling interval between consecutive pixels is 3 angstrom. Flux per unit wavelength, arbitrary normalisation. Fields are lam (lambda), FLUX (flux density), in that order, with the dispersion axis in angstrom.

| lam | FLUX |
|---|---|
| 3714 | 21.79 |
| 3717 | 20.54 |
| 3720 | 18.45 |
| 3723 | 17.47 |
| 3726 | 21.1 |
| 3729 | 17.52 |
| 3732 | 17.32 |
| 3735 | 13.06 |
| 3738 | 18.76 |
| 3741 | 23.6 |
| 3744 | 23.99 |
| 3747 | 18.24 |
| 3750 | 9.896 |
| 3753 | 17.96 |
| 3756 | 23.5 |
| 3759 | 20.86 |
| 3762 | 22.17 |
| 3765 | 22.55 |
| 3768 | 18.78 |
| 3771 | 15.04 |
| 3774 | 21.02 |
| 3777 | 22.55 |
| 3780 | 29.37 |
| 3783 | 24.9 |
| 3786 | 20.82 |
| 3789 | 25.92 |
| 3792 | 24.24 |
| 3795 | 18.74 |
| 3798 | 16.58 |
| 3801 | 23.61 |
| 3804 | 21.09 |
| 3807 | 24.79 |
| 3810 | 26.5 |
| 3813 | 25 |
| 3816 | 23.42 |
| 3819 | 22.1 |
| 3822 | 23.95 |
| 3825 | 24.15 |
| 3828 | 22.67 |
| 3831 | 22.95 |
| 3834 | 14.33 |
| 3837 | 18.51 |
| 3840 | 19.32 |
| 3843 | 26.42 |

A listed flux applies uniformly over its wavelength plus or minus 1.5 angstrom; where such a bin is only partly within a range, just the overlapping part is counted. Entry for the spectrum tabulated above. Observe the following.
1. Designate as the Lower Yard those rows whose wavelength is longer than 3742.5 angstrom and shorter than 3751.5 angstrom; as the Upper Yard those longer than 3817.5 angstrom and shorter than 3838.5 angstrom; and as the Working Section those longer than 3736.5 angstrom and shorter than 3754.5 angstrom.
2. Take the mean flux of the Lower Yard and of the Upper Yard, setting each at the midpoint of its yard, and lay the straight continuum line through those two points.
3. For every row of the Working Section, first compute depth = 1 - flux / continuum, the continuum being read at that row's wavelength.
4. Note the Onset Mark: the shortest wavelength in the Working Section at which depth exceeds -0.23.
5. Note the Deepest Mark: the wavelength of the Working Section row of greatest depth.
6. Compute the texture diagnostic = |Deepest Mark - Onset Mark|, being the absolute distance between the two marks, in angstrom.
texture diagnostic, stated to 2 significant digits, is 12 angstrom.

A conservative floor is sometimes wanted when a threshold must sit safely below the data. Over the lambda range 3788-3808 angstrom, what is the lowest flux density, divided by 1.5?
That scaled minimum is 11.1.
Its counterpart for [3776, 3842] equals 9.6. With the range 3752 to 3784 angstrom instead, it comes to 10.0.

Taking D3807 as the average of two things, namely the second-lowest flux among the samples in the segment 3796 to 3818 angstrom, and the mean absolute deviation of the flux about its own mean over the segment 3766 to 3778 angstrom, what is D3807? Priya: 11.8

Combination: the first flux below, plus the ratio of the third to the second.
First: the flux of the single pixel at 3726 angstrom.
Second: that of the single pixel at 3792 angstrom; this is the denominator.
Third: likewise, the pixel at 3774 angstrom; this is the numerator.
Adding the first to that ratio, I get 22.0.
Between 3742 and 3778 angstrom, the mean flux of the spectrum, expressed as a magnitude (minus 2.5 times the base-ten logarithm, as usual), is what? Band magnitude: -3.24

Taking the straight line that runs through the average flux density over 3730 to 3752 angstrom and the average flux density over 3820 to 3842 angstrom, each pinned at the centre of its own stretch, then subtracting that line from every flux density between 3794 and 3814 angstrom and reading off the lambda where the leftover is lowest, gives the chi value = 3798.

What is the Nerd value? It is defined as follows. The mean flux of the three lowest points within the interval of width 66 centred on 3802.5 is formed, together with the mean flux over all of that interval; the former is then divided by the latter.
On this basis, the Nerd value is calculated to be 0.68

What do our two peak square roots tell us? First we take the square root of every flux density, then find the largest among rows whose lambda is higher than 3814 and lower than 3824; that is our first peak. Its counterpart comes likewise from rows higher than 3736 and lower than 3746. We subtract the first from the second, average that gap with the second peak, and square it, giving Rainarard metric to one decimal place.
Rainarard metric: 6.0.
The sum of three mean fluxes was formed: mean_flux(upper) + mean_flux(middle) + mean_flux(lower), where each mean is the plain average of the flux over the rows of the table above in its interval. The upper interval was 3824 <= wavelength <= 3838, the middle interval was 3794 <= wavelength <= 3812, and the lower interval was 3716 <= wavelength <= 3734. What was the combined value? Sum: 61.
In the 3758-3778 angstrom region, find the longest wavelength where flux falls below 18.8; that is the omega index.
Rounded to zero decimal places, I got 3771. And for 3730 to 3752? 3750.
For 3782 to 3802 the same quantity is 3798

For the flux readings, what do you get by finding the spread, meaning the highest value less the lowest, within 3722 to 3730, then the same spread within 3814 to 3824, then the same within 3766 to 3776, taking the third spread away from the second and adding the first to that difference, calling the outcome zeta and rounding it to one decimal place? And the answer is -0.5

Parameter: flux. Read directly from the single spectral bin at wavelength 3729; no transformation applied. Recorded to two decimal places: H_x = 17.52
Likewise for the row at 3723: 17.47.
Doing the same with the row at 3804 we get 21.09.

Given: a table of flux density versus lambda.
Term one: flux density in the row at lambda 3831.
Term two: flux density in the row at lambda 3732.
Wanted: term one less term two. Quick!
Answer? 6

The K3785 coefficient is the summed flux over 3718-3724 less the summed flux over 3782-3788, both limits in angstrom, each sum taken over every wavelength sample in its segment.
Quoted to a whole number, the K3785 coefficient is -10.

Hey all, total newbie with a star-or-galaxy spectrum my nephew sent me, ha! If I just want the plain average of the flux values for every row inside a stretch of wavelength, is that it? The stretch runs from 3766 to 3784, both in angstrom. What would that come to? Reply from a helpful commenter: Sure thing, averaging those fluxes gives 22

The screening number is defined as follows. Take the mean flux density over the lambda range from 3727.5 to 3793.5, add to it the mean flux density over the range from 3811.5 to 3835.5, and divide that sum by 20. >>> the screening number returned 2.14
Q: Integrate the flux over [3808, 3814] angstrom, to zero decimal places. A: 154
